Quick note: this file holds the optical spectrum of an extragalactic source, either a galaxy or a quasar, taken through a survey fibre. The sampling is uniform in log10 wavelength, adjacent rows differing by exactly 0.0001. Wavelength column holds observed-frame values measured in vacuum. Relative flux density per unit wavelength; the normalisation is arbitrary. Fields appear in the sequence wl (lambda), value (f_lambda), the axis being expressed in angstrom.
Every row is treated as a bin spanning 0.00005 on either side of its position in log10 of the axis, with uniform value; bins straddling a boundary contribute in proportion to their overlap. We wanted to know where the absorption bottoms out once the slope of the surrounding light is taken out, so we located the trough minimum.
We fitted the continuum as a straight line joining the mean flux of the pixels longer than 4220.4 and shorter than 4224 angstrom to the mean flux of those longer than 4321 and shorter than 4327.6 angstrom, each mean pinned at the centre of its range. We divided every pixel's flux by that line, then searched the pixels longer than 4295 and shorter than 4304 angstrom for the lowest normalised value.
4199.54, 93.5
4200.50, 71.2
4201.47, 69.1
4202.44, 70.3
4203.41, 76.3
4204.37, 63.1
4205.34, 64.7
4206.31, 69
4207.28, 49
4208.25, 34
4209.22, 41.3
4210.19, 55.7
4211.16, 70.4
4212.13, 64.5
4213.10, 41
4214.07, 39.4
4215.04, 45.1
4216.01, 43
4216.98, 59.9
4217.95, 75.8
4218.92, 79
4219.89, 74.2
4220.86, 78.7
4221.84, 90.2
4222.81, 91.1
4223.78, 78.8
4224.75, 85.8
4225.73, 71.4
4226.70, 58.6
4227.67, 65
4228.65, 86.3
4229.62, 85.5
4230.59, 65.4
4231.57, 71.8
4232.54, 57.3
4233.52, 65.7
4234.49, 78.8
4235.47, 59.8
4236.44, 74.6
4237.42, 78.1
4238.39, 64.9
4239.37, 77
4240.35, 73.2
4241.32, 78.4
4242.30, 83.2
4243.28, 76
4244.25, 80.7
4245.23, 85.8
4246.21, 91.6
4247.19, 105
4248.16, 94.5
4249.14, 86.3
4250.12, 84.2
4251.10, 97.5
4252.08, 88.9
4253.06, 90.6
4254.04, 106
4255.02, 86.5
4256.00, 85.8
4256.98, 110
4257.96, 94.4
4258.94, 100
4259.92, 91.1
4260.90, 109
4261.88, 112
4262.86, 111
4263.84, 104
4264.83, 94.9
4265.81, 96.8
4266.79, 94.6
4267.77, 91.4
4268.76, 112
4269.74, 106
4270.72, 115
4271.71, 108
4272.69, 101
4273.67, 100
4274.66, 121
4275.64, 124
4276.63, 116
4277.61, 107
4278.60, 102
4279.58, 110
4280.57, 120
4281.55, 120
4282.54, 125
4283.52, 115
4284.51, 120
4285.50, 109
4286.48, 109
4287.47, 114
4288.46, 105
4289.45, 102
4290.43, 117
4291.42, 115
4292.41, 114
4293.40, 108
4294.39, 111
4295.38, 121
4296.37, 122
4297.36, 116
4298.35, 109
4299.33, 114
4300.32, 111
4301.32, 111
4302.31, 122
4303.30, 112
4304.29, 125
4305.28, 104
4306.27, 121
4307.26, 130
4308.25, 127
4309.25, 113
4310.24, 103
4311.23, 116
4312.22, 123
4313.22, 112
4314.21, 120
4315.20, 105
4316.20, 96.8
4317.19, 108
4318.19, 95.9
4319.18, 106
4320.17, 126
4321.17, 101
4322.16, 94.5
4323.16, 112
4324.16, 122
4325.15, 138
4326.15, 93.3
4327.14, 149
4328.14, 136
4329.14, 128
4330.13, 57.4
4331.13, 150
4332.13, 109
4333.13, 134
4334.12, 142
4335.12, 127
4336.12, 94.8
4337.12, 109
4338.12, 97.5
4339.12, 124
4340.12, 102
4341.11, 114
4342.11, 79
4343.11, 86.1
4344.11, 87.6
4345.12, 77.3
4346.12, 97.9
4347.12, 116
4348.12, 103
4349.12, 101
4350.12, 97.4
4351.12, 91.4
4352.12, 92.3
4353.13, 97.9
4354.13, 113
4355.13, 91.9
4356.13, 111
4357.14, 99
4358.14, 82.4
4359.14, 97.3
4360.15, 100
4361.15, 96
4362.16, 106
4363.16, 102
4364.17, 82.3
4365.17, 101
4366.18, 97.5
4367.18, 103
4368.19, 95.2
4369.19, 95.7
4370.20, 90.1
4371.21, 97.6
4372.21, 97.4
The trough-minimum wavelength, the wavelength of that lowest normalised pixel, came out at 4298.35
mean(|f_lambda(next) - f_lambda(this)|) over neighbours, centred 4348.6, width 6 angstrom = 8.5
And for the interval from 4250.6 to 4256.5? 9.2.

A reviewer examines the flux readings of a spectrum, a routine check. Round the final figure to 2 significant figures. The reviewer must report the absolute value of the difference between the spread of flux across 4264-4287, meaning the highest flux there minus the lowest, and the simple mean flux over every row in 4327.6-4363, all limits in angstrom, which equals 71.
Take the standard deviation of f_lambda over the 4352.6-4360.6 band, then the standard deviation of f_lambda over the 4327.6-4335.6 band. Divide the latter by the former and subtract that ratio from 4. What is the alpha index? 1.03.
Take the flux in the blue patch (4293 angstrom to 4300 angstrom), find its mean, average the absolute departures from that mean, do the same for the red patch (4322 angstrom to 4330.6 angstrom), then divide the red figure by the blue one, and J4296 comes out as 5.0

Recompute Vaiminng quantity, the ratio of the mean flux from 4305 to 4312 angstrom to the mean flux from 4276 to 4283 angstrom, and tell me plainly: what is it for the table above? 1.02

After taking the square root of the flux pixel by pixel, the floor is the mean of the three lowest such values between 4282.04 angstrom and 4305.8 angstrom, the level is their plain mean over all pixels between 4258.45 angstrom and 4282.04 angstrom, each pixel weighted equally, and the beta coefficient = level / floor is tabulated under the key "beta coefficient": 1.01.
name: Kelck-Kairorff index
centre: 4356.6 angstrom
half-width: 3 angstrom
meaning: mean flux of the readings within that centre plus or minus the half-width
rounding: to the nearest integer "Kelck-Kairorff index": 99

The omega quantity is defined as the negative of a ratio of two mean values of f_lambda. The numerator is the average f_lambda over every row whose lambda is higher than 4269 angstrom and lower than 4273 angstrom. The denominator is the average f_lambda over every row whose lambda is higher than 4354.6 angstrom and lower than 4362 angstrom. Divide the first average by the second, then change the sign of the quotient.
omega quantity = -1.11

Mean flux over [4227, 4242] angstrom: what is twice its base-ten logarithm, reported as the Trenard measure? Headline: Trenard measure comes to 3.72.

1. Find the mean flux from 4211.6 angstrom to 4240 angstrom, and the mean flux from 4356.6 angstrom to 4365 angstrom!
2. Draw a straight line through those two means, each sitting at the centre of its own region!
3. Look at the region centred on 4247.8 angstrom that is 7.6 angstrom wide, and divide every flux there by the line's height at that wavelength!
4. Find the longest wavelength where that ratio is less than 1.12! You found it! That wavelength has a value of 4244.25 angstrom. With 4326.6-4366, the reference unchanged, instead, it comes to 4365.17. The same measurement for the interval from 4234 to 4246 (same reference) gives 4244.25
